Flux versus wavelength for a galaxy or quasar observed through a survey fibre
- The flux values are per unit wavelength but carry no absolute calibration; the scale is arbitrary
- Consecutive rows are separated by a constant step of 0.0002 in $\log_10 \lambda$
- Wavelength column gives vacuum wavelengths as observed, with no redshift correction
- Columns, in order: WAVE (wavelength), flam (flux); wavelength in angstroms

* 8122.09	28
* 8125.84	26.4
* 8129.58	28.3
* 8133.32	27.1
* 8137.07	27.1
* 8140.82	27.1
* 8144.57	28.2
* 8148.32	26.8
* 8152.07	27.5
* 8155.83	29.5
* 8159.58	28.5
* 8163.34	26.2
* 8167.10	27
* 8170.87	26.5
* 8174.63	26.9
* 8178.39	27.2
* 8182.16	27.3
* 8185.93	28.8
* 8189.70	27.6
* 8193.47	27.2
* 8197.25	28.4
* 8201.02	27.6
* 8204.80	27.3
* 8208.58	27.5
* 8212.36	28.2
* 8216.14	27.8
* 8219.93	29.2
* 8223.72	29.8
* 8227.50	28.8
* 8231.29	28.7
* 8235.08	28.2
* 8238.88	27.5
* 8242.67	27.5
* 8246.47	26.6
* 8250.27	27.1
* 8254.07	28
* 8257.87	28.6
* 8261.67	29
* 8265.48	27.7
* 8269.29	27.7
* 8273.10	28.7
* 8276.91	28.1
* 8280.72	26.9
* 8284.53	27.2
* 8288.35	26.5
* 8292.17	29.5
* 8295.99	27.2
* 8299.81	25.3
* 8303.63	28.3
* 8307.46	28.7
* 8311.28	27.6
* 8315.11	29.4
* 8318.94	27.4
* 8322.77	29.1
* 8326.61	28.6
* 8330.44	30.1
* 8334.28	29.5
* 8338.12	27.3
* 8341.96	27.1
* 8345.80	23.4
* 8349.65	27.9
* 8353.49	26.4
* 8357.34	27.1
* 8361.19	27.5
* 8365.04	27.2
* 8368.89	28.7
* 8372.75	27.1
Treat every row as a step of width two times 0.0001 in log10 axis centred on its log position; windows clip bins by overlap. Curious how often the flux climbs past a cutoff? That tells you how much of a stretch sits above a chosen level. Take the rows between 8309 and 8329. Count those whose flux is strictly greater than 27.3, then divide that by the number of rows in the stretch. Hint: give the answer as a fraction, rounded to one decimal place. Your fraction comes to 1.0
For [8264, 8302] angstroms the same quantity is 0.5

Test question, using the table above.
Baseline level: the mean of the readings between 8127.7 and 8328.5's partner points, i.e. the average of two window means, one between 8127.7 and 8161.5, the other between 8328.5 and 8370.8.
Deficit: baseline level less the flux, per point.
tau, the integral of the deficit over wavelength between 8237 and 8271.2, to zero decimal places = -4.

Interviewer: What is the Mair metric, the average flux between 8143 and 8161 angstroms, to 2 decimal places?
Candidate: 28.10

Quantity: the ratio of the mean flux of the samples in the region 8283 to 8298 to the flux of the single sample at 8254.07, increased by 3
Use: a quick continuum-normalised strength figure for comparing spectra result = 3.99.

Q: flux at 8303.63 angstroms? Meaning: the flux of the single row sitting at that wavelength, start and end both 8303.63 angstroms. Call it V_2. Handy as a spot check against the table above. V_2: 28.3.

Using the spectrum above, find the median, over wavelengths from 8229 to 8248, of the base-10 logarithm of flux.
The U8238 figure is 1.44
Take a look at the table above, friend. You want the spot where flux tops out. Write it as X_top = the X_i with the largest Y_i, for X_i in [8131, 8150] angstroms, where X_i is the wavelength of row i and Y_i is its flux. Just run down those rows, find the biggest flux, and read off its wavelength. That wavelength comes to 8144.57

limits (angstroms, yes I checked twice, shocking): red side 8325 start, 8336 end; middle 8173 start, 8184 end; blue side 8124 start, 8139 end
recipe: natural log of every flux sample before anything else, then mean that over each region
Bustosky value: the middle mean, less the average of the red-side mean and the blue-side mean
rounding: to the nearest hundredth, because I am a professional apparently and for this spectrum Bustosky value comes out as -0.04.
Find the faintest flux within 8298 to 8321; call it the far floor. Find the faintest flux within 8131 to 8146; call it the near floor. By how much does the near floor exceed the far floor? 1.8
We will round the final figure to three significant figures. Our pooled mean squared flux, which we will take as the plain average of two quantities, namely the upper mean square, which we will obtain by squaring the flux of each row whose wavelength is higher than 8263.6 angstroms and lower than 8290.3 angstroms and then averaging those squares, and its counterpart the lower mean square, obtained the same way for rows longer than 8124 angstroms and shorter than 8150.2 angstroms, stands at 752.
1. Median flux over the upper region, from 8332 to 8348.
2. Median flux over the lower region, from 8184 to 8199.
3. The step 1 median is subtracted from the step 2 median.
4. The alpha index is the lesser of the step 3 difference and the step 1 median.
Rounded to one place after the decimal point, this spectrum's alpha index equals 0.8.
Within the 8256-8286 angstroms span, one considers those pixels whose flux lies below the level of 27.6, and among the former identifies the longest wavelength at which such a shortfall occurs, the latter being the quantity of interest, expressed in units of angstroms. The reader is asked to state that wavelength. 8284.53 angstroms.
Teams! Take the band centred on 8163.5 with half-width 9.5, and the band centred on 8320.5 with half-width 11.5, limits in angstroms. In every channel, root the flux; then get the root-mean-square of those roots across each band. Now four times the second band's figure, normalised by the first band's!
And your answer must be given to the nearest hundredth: 4.08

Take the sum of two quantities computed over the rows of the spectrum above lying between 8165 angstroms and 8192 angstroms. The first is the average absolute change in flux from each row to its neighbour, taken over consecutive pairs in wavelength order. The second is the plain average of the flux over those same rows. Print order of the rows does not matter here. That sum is 28.0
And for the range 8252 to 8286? 28.7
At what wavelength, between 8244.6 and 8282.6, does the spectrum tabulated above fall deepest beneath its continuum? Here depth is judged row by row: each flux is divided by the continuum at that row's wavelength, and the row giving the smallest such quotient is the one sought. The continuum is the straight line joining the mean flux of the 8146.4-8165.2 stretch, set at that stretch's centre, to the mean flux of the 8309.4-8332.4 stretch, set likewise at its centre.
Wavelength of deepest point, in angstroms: 8246.47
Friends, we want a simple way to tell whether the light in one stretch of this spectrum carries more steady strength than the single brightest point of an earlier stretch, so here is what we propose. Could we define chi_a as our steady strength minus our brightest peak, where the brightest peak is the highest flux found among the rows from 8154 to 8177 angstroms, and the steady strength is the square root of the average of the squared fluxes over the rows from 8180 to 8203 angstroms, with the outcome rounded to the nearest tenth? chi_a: -1.7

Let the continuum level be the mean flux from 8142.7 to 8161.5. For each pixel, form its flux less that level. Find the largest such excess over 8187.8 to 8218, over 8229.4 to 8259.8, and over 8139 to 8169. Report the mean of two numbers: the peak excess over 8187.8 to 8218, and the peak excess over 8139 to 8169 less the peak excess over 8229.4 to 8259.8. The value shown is 0.5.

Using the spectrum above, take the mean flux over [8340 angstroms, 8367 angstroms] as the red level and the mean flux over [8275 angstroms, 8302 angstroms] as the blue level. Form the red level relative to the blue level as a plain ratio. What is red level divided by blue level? 0.98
